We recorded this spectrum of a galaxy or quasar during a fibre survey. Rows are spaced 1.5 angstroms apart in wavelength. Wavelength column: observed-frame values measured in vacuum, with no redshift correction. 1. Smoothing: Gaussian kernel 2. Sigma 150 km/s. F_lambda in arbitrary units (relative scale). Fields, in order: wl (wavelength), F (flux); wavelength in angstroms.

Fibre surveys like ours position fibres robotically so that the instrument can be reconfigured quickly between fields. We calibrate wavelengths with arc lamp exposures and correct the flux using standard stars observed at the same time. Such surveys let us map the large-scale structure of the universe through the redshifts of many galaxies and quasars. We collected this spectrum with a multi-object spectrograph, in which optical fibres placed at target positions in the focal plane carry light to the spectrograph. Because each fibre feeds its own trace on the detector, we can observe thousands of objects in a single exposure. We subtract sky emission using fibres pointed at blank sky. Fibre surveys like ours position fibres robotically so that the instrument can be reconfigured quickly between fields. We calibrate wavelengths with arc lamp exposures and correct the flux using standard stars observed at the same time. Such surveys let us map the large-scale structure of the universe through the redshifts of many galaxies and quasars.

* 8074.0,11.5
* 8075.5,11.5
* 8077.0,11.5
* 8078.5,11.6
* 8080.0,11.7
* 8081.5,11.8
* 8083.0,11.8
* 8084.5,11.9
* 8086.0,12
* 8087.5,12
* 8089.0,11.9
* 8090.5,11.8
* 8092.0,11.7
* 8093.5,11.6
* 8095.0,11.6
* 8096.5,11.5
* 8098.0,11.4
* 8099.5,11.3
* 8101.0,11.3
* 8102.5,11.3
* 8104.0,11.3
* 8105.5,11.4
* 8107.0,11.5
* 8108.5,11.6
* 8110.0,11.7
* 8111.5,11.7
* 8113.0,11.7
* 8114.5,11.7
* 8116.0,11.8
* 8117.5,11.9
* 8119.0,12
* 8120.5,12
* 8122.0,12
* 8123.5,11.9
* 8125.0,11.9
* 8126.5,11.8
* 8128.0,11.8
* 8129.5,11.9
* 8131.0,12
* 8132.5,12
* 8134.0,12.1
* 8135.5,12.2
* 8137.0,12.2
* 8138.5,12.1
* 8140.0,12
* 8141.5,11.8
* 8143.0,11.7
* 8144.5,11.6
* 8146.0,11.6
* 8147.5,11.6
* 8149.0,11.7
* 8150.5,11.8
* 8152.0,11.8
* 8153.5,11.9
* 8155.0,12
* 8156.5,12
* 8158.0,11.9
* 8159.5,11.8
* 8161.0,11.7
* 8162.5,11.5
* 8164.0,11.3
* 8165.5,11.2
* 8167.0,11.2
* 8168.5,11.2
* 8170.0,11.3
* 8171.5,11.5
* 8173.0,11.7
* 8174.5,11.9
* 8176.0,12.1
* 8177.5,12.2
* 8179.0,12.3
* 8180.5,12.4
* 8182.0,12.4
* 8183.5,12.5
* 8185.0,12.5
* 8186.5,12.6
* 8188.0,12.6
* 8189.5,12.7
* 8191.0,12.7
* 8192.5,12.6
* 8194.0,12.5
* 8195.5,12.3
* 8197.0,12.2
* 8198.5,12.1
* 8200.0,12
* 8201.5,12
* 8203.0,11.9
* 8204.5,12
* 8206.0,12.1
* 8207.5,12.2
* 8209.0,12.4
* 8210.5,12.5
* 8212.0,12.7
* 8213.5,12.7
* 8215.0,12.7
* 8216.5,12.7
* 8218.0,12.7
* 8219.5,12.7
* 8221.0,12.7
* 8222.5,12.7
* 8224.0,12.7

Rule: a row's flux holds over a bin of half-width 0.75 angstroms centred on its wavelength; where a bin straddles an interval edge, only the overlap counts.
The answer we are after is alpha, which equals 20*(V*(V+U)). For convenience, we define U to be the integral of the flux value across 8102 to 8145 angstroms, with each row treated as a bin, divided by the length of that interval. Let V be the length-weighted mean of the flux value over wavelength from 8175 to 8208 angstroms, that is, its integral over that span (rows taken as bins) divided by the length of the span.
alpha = 5941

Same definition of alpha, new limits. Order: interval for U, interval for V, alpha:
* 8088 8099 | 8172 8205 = 5874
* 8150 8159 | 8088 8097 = 5520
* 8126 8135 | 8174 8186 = 5966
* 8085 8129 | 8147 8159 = 5574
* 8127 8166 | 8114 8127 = 5641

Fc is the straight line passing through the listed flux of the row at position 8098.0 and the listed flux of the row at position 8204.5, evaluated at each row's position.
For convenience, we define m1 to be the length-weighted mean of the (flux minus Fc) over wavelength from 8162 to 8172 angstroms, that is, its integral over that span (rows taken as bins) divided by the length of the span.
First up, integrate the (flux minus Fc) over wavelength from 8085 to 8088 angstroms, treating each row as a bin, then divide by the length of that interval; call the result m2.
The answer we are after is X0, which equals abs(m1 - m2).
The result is 1.14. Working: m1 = -0.48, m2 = 0.66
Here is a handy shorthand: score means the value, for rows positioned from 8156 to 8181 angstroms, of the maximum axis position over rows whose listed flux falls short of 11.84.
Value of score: 8173.0 angstroms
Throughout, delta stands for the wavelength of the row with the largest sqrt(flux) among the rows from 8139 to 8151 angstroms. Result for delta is 8140.0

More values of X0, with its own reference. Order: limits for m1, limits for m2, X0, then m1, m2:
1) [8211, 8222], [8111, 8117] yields 0.38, 0.63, 0.24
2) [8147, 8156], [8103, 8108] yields 0.15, 0.11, -0.04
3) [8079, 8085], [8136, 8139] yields 0.06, 0.48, 0.54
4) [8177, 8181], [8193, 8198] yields 0.06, 0.44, 0.39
